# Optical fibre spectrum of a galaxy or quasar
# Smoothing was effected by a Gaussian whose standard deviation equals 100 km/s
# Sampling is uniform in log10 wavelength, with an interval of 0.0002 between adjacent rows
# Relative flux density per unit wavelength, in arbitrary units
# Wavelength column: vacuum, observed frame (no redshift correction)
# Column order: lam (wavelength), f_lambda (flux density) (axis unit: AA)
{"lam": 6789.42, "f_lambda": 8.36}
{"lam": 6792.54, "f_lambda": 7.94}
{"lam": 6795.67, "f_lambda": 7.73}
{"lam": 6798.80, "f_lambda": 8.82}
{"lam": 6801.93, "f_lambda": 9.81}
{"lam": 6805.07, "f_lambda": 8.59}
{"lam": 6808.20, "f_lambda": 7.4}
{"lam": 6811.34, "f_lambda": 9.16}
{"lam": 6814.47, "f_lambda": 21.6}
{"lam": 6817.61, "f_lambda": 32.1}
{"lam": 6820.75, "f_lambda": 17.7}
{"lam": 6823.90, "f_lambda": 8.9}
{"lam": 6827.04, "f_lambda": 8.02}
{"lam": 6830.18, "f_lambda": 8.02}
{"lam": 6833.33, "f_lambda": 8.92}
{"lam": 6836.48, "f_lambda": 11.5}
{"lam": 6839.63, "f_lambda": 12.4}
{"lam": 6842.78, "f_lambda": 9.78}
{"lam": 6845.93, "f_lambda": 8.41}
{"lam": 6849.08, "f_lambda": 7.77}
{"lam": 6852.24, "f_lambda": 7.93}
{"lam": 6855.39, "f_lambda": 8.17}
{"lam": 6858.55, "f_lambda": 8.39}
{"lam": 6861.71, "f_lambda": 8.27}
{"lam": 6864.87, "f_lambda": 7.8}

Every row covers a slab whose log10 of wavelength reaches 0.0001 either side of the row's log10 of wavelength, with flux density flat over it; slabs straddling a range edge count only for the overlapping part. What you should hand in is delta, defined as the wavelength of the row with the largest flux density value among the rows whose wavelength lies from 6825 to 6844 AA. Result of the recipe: 6839.63 AA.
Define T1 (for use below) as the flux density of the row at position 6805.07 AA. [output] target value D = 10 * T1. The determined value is 86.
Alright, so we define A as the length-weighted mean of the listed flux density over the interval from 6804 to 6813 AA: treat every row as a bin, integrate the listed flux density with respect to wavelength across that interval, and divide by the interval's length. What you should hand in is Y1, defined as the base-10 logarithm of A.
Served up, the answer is 0.93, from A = 8.5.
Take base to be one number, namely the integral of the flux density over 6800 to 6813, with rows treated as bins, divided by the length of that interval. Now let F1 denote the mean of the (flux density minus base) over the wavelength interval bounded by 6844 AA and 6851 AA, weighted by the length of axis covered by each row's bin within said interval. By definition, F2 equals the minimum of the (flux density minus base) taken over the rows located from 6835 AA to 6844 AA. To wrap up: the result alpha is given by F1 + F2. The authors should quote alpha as 0.3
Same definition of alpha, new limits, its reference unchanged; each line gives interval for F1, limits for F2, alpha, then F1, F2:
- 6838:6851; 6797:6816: -0.7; 0.7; -1.4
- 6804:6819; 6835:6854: 5.9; 7.0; -1.1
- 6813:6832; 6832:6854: 6.0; 7.1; -1.1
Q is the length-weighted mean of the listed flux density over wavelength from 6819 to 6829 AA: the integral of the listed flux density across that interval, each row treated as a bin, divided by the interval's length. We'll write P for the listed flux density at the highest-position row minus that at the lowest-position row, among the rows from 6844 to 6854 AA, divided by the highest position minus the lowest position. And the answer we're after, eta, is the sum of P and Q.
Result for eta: 11.7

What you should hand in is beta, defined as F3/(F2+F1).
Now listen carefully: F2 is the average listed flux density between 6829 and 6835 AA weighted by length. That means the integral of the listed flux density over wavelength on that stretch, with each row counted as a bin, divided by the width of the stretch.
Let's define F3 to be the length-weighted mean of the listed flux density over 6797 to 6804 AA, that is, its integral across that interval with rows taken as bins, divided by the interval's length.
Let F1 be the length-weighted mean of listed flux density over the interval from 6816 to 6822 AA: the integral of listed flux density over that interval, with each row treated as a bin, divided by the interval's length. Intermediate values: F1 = 25.3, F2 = 8.5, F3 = 9.2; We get 0.3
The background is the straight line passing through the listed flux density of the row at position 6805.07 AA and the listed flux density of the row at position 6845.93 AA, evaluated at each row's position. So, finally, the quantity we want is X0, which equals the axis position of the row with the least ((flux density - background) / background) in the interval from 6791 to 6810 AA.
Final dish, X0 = 6808.20 AA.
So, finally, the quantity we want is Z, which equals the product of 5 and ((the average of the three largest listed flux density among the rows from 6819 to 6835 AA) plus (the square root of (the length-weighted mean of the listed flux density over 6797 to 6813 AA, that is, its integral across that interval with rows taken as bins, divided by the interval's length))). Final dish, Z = 74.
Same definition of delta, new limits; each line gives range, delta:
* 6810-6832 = 6817.61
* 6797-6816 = 6814.47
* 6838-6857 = 6839.63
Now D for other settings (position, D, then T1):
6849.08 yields 78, 7.77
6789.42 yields 84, 8.36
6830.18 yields 80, 8.02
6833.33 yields 89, 8.92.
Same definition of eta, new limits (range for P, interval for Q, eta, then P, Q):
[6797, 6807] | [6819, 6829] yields 11.7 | -0.037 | 11.8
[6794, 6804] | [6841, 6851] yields 9.0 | 0.332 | 8.7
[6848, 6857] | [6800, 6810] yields 8.7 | 0.063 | 8.6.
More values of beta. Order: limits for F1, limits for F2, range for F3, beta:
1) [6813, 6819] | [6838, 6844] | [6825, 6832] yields 0.2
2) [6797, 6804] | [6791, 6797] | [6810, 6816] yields 0.9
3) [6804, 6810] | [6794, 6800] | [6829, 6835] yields 0.5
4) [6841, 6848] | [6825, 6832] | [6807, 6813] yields 0.5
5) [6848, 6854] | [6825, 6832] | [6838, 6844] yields 0.7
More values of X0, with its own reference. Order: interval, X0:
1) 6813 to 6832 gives 6827.04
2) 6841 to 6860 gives 6849.08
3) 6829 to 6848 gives 6830.18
